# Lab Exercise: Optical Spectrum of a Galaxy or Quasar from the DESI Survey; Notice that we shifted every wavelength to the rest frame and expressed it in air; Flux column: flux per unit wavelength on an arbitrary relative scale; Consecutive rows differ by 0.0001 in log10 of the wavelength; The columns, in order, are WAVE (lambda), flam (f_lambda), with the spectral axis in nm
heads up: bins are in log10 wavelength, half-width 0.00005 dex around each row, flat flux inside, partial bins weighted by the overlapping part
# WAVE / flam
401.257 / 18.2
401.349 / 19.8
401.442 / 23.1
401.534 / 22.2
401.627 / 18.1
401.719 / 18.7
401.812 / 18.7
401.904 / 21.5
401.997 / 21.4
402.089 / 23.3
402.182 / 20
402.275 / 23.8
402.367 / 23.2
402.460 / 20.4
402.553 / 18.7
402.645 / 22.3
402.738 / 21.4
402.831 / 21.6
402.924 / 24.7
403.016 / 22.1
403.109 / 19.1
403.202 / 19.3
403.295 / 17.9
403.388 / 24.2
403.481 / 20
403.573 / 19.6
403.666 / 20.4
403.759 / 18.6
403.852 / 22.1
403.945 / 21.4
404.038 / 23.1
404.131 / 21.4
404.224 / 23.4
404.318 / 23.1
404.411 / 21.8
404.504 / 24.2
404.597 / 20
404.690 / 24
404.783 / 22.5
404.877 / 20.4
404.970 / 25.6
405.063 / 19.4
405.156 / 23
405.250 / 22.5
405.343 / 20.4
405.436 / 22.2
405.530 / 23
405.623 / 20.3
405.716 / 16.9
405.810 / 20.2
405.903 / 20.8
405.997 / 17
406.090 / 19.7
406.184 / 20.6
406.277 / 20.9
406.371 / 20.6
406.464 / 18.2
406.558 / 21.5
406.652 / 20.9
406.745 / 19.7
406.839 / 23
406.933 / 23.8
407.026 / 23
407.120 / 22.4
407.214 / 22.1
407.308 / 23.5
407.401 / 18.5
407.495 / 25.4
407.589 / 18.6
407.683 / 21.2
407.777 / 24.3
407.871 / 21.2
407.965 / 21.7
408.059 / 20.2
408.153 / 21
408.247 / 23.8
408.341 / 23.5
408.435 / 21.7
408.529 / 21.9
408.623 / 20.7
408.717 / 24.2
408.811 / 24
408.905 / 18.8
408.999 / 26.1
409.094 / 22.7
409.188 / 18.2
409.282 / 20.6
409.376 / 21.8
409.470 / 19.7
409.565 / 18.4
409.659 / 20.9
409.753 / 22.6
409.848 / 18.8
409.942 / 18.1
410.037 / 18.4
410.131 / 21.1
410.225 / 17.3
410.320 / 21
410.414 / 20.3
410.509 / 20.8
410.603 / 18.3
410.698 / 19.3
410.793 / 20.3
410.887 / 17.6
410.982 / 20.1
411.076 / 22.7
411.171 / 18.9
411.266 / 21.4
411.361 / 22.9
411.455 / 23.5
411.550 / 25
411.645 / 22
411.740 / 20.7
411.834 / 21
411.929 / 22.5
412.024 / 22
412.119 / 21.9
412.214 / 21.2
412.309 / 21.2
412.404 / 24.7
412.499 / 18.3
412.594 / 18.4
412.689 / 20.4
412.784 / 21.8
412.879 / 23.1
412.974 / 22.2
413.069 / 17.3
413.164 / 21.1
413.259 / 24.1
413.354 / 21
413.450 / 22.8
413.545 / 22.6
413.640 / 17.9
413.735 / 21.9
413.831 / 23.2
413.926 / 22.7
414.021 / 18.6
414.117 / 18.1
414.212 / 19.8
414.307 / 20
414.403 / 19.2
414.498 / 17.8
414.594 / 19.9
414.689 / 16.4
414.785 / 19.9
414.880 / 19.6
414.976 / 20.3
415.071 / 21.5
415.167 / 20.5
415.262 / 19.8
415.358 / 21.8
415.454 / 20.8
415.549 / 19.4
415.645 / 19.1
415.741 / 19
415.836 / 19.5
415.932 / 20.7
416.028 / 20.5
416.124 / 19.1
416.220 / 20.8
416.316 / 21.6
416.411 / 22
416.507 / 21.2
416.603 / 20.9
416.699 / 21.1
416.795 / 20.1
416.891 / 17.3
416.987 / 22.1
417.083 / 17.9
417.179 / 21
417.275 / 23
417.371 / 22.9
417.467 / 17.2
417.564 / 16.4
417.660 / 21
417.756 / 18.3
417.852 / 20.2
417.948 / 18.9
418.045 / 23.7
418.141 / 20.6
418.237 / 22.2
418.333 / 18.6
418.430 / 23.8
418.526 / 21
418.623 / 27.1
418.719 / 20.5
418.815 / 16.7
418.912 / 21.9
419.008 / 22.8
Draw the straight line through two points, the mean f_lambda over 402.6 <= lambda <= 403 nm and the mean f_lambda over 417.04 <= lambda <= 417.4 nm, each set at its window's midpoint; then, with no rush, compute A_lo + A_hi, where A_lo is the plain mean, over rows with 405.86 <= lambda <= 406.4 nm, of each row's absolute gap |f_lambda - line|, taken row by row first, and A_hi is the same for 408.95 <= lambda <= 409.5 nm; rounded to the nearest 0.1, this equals 4.3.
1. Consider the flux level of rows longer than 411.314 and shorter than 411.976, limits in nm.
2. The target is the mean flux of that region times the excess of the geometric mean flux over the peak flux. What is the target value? -57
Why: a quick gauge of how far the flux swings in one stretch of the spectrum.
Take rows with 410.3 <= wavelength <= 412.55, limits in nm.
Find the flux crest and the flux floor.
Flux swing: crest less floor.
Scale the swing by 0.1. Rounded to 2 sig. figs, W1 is 0.74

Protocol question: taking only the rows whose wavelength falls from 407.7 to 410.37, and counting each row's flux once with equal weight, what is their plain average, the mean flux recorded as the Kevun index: 21.2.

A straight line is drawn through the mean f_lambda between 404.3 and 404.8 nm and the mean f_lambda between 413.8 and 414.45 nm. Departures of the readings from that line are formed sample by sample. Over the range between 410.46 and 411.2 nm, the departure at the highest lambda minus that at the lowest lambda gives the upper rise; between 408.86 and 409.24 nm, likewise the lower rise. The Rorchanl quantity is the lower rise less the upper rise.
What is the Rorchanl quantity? 1.2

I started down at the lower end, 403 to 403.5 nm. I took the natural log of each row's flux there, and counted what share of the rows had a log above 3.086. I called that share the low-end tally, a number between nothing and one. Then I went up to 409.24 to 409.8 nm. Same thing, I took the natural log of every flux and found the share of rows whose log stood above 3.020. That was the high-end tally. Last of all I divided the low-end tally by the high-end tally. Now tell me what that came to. 0.50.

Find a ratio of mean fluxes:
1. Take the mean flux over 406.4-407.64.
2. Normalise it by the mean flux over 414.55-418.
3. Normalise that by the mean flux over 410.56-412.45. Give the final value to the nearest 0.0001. 0.0504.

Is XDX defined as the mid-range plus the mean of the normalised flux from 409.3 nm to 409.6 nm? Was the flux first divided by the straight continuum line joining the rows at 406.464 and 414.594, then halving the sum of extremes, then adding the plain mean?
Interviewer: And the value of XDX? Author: 2.13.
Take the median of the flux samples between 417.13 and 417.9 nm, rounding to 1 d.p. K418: 20.6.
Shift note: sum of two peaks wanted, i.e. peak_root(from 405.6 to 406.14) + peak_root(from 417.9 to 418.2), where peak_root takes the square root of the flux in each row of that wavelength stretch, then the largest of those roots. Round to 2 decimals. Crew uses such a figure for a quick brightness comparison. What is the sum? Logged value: 9.43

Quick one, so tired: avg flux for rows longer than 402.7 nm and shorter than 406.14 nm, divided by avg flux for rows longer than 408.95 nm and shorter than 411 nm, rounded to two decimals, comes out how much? 1.06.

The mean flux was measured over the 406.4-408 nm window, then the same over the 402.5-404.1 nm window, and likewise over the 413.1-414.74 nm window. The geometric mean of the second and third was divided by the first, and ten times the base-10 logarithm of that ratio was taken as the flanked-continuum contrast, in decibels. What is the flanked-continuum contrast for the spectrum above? -0.21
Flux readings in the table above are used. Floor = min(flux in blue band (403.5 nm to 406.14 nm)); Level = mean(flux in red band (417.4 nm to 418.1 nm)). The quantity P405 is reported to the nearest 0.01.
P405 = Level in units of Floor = 1.15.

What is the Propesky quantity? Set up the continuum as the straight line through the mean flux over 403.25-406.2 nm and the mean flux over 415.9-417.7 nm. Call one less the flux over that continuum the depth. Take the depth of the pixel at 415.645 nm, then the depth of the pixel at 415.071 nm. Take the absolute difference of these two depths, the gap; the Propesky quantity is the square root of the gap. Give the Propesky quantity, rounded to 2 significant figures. 0.34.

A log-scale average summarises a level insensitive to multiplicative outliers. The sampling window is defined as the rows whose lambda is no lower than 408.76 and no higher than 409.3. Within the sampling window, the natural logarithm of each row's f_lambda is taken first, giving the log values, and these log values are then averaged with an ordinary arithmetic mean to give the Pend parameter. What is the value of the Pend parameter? 3.07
